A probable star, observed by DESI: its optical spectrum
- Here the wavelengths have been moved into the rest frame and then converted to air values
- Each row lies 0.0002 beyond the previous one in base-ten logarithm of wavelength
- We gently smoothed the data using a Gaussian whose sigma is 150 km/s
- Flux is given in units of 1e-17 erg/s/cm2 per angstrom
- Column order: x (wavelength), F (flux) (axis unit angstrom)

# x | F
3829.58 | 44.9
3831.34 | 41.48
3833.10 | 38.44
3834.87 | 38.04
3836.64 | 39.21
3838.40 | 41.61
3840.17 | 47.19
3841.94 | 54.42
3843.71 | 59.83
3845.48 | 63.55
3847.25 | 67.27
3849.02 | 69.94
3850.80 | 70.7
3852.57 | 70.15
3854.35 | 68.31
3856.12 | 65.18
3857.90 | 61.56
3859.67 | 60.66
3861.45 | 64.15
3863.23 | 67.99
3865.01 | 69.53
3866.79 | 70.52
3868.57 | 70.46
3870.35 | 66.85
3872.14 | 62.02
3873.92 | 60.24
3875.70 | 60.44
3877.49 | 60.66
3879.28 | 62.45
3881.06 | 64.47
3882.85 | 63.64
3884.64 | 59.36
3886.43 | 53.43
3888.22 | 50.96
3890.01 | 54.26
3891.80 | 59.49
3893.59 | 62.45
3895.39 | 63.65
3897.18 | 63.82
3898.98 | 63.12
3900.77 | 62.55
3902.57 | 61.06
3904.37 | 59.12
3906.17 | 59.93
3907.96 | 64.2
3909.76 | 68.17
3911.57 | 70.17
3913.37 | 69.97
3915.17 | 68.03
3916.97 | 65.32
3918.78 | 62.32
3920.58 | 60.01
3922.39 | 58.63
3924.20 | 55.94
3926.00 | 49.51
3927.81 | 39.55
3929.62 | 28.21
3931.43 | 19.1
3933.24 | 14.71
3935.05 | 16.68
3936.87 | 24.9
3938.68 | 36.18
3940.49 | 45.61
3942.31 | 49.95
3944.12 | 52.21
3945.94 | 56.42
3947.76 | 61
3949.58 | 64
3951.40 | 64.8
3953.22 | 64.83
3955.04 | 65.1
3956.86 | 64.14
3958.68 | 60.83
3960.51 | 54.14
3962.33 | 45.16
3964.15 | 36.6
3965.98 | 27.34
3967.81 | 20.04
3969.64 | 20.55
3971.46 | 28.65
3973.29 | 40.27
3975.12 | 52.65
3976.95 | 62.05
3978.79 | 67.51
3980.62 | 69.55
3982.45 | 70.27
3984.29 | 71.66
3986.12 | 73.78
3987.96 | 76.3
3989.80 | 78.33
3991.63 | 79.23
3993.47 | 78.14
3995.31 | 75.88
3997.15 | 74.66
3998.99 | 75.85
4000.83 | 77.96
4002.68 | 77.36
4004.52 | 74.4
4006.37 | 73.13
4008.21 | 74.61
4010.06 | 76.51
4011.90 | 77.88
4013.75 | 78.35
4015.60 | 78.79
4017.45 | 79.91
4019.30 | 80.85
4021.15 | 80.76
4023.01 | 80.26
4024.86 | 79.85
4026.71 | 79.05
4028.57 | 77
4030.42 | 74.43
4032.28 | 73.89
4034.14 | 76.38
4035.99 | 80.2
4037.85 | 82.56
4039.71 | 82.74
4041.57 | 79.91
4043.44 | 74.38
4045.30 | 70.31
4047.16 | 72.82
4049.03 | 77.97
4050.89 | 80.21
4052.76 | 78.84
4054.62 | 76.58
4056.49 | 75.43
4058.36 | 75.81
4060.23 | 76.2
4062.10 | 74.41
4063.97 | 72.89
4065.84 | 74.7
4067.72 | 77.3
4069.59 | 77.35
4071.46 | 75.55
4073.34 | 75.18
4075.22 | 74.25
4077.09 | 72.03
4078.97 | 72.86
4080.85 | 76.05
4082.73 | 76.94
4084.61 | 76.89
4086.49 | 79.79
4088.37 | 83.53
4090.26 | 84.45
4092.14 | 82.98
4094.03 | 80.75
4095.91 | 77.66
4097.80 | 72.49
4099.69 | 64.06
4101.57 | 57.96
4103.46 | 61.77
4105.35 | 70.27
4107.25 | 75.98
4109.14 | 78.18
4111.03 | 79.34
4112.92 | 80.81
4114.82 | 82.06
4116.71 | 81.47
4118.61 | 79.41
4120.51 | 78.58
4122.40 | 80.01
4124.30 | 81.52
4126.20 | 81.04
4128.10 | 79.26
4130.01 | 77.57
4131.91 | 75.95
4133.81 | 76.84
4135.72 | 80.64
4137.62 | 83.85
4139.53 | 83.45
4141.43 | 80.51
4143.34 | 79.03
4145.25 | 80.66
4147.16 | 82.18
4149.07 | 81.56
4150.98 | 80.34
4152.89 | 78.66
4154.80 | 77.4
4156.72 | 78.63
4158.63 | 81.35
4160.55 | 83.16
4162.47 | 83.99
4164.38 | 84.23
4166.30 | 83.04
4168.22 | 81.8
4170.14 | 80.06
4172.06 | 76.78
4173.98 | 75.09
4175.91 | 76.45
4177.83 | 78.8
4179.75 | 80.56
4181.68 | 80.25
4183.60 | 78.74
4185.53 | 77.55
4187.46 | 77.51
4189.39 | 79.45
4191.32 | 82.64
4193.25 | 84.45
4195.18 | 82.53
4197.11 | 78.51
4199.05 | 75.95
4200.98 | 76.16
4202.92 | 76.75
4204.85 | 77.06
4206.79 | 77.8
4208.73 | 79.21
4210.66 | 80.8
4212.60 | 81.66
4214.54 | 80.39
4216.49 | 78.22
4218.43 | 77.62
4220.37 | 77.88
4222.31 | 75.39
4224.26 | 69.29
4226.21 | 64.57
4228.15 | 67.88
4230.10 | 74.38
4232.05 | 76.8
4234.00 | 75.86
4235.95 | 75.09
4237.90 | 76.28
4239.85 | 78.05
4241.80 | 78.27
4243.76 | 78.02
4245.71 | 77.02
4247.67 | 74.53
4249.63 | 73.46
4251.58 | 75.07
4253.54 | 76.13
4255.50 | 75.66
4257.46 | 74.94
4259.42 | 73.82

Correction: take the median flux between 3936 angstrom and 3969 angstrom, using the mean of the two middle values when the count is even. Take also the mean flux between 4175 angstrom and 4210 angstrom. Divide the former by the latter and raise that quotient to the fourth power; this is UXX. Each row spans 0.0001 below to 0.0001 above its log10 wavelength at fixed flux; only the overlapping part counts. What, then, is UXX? 0.21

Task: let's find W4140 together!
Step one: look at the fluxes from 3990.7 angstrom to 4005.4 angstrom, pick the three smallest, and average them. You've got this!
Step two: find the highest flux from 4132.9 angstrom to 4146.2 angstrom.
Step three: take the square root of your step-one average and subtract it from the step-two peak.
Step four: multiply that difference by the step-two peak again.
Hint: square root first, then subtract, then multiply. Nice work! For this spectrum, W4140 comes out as 6305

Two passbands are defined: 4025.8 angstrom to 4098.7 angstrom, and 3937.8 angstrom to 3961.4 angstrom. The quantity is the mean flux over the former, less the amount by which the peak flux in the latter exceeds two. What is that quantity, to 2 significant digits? 14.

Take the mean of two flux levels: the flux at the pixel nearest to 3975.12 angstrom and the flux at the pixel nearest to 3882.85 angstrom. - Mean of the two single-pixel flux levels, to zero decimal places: 58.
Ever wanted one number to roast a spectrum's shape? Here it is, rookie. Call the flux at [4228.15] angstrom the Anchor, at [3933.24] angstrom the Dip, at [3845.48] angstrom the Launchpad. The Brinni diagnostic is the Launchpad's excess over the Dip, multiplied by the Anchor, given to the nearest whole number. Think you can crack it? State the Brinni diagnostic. 3315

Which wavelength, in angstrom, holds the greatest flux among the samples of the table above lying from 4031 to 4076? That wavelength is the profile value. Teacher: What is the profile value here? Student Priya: 4039.71 angstrom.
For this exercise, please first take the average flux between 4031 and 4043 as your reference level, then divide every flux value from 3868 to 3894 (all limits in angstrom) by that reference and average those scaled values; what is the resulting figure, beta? 0.77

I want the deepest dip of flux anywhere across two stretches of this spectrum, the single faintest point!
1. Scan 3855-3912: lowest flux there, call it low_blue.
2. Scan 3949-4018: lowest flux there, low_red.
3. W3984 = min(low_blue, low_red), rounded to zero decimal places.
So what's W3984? 20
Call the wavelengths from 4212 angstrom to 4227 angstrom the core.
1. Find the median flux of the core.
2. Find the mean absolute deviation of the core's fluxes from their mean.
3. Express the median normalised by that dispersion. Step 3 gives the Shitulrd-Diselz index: 18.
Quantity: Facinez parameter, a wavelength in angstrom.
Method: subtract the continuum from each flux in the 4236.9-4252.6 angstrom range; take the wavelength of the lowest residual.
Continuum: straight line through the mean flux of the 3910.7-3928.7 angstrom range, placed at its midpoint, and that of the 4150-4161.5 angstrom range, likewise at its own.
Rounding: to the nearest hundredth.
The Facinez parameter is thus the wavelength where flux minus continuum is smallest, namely 4249.63 angstrom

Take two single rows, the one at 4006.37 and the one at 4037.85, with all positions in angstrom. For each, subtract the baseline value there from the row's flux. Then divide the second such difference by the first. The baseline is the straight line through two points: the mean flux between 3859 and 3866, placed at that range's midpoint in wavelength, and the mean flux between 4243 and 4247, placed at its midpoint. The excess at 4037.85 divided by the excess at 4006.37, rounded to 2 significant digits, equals 3.8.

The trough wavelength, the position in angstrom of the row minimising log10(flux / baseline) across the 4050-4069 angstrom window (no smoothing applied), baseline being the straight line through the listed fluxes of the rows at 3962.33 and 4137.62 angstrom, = 4063.97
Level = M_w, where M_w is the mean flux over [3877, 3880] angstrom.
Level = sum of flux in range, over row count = 62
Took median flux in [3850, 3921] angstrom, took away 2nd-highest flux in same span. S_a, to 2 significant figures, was -7.1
